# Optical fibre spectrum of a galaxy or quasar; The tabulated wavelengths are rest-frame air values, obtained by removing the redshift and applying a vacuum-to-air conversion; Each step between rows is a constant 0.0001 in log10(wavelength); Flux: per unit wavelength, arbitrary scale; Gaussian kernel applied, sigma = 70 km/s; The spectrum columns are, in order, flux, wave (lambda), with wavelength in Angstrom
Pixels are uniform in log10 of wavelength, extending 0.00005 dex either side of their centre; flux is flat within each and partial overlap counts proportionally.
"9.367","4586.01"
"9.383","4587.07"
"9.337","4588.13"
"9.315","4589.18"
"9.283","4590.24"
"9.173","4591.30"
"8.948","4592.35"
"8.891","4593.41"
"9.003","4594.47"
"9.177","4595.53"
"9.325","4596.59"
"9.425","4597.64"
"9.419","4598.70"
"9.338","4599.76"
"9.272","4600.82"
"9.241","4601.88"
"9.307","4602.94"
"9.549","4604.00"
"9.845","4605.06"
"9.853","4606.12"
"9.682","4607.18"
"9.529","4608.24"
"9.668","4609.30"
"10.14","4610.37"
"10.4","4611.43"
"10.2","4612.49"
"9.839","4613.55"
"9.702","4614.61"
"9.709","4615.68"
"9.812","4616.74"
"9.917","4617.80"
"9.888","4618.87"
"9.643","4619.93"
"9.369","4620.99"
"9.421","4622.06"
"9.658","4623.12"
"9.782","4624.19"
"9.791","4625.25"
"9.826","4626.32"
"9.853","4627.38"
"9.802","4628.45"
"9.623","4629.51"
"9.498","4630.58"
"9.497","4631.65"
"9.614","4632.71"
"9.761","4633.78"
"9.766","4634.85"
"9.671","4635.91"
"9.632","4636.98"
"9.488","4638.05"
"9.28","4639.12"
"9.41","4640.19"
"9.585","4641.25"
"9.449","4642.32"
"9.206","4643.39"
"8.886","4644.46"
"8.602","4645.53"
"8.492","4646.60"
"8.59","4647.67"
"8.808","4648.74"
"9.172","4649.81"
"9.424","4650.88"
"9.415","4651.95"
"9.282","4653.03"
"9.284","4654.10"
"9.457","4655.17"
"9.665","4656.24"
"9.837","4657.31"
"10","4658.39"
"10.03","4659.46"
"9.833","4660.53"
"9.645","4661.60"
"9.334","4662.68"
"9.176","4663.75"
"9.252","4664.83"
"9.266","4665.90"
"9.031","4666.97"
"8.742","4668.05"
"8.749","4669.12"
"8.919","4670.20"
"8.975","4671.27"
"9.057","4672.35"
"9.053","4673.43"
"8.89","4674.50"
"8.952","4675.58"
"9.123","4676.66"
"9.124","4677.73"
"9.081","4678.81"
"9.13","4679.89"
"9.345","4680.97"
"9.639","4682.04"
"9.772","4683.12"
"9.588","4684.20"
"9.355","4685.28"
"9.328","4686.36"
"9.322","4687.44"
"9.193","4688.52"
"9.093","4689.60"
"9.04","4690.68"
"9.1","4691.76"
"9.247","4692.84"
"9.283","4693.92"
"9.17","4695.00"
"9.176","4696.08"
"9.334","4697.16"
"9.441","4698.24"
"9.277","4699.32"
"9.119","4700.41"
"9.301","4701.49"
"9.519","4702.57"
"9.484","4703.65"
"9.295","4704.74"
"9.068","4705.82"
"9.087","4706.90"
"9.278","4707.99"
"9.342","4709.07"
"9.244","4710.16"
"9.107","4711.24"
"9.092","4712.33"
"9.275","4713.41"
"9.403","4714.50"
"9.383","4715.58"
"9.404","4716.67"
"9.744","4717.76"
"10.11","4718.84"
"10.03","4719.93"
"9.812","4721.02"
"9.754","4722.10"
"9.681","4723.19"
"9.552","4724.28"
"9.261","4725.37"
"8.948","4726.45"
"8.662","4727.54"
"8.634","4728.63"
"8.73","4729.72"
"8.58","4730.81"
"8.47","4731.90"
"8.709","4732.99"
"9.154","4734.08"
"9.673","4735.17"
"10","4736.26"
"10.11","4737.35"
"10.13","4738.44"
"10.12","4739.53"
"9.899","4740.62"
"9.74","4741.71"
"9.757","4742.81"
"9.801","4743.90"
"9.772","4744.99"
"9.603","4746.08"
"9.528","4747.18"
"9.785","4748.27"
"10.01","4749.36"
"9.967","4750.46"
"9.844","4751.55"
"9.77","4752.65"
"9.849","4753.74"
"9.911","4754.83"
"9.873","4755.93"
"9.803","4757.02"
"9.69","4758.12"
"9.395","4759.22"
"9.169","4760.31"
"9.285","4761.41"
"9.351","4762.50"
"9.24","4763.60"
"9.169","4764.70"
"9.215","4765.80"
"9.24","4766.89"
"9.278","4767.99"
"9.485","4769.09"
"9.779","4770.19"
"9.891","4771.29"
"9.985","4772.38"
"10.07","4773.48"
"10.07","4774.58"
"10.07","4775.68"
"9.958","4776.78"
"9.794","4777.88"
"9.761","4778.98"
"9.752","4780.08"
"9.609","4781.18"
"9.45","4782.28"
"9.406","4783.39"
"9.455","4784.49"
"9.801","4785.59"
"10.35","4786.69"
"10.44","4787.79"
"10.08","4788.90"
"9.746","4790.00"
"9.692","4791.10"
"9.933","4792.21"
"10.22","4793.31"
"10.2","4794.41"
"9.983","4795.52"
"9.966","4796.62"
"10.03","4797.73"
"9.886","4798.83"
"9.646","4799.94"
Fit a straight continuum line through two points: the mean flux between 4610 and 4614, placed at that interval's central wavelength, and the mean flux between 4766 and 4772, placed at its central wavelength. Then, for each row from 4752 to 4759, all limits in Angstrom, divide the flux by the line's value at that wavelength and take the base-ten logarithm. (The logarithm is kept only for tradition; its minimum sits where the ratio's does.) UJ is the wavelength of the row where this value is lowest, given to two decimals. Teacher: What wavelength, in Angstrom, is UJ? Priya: 4758.12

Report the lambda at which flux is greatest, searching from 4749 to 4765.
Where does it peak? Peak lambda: 4749.36 Angstrom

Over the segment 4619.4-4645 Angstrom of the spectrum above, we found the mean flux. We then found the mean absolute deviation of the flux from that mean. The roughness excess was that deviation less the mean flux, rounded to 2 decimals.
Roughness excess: -9.39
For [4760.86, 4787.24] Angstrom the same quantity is -9.35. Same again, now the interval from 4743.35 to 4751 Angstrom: -9.66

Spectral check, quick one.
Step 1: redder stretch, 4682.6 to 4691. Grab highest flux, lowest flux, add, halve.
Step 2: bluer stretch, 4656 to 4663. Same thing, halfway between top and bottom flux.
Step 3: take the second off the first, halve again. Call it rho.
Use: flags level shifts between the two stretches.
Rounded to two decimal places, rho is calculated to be -0.14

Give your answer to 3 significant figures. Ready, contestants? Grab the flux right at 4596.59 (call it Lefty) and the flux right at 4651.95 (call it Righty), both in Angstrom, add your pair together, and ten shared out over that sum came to 0.534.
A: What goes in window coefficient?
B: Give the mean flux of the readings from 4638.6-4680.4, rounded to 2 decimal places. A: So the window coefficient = 9.21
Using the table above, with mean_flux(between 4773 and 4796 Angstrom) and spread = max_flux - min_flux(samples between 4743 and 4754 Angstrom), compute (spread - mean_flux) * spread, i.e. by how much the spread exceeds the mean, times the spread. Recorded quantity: -4.5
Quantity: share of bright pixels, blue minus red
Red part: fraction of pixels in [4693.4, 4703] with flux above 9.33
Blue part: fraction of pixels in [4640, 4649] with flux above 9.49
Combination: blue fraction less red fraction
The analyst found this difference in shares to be -0.22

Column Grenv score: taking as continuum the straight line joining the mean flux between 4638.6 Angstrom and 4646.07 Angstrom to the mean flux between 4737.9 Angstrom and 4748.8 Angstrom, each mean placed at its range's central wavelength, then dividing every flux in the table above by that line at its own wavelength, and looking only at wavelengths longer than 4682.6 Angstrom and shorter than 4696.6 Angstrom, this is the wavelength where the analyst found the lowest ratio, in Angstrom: 4690.68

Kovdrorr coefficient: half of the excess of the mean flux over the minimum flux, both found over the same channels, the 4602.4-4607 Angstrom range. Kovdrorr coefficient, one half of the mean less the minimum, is 0.17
